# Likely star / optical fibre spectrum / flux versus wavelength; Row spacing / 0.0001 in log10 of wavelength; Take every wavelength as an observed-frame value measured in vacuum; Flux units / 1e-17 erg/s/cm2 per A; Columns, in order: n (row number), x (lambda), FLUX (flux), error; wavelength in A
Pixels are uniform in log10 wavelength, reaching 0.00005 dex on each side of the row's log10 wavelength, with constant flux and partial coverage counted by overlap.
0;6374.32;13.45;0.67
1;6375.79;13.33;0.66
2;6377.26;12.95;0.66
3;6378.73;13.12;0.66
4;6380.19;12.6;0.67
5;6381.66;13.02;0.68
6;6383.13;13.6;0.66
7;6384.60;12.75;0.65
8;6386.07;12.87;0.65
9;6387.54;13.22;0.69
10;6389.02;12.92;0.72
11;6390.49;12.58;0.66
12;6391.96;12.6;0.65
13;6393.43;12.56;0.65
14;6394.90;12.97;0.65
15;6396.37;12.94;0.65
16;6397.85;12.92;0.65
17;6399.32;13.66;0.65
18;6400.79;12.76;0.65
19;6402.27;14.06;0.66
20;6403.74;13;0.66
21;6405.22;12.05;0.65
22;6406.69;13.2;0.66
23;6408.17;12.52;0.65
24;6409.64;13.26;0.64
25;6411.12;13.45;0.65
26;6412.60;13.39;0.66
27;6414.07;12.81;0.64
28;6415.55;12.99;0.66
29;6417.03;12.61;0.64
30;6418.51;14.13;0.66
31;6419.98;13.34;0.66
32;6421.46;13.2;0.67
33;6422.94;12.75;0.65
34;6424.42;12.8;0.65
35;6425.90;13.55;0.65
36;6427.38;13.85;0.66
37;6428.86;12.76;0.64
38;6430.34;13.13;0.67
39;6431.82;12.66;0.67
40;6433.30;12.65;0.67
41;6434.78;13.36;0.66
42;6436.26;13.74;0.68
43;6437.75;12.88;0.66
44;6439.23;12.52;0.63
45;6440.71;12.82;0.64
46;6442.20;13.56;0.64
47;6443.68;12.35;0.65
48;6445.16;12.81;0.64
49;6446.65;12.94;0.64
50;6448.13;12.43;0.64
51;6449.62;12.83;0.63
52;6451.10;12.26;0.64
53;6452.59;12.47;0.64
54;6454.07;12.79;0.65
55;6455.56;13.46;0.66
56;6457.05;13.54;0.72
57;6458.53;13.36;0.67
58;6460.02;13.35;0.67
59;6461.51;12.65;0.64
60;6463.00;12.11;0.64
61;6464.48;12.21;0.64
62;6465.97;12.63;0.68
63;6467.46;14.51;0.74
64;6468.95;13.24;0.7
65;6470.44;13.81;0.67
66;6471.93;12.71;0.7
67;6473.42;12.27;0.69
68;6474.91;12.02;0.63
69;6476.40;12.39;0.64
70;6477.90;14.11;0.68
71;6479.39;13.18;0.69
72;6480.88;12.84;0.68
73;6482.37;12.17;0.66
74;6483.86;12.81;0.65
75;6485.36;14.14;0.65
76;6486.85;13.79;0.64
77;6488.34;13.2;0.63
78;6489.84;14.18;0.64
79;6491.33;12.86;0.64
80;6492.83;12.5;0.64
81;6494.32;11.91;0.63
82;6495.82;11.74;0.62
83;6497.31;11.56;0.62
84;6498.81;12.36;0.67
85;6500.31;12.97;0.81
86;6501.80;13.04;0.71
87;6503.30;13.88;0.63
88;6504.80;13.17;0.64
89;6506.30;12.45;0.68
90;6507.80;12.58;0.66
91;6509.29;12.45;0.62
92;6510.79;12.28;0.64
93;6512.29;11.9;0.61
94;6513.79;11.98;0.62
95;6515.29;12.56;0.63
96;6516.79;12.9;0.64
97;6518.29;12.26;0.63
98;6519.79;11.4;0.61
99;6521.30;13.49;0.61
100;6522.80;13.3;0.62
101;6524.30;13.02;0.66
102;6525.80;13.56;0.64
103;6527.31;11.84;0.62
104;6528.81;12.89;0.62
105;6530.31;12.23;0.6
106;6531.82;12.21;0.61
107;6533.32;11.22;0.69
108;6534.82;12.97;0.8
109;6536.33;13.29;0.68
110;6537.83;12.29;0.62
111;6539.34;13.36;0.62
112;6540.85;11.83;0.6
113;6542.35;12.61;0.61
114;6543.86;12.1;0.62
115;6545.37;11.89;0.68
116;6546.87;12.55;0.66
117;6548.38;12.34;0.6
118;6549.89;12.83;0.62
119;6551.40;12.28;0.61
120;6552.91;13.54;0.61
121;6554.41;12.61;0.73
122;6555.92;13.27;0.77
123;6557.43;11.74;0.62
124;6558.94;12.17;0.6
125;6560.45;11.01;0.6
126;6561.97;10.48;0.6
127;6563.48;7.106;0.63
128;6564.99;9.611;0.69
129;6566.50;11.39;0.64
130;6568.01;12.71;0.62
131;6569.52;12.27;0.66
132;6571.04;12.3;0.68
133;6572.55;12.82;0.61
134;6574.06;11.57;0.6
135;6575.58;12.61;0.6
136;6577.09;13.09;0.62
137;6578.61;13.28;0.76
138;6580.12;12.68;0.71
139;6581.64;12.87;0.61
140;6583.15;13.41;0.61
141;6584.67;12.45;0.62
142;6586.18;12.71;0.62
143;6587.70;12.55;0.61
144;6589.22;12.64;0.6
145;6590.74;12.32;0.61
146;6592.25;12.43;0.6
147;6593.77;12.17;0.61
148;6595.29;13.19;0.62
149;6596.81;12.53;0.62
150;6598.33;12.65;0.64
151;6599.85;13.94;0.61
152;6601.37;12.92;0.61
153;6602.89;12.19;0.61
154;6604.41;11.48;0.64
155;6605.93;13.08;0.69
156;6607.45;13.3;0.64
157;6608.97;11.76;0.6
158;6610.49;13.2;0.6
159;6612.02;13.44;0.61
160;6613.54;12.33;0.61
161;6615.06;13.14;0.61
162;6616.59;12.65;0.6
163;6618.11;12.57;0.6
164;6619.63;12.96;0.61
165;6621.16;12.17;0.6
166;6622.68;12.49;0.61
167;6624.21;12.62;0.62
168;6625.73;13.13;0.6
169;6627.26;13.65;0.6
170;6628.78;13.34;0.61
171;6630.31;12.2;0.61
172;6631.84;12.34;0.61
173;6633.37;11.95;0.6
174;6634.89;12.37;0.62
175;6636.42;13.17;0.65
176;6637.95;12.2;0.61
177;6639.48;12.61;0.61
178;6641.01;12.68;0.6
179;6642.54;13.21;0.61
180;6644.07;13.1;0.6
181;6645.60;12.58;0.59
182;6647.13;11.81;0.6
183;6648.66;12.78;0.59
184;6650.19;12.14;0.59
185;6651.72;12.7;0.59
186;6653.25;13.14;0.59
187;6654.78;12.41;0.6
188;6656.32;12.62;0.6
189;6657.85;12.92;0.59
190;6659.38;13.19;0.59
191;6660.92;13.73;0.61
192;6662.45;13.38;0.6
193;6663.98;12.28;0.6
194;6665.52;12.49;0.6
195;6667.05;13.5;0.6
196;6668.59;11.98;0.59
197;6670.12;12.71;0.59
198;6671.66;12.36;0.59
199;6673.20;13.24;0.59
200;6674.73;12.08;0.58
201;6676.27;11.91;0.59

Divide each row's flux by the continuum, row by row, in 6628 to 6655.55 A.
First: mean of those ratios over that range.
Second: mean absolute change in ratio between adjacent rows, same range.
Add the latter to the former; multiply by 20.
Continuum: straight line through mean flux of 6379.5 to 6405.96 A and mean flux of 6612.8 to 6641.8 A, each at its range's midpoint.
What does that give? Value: 20.8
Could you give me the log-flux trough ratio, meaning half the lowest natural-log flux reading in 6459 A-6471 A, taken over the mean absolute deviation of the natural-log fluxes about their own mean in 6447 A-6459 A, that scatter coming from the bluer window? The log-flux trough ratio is 38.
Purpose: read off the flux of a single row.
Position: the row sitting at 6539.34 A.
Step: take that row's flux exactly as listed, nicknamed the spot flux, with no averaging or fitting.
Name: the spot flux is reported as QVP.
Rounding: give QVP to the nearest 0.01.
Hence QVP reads 13.36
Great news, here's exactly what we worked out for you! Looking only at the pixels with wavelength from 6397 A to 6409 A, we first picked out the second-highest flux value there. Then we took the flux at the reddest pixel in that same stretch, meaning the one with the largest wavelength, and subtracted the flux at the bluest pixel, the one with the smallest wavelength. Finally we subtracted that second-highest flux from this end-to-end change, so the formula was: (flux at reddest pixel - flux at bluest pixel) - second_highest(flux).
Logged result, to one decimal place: -14.1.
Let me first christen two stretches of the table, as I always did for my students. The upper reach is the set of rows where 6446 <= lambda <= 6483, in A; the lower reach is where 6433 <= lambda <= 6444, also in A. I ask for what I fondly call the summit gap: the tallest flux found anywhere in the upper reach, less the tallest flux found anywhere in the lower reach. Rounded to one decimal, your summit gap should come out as 0.8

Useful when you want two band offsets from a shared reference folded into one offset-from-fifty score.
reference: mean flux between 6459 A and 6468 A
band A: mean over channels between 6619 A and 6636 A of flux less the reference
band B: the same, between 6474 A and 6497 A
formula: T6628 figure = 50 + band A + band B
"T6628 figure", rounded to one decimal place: 49.8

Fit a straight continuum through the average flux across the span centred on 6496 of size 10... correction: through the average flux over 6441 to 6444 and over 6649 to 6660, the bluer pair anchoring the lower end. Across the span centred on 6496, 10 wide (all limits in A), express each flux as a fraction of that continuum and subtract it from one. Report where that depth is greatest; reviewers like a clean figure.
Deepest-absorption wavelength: 6497.31 A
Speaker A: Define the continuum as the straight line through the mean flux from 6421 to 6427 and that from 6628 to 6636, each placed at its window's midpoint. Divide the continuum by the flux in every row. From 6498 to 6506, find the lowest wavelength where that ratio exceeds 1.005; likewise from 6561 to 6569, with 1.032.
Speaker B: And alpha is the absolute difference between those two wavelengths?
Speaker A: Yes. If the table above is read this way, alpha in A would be 63.2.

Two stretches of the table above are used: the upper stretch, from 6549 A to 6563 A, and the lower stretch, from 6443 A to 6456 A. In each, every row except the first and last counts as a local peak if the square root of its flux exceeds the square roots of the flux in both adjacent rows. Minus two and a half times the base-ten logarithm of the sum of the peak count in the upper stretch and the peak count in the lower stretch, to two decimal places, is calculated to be -1.75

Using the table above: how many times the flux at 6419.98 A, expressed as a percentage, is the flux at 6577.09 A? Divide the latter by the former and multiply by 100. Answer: 98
